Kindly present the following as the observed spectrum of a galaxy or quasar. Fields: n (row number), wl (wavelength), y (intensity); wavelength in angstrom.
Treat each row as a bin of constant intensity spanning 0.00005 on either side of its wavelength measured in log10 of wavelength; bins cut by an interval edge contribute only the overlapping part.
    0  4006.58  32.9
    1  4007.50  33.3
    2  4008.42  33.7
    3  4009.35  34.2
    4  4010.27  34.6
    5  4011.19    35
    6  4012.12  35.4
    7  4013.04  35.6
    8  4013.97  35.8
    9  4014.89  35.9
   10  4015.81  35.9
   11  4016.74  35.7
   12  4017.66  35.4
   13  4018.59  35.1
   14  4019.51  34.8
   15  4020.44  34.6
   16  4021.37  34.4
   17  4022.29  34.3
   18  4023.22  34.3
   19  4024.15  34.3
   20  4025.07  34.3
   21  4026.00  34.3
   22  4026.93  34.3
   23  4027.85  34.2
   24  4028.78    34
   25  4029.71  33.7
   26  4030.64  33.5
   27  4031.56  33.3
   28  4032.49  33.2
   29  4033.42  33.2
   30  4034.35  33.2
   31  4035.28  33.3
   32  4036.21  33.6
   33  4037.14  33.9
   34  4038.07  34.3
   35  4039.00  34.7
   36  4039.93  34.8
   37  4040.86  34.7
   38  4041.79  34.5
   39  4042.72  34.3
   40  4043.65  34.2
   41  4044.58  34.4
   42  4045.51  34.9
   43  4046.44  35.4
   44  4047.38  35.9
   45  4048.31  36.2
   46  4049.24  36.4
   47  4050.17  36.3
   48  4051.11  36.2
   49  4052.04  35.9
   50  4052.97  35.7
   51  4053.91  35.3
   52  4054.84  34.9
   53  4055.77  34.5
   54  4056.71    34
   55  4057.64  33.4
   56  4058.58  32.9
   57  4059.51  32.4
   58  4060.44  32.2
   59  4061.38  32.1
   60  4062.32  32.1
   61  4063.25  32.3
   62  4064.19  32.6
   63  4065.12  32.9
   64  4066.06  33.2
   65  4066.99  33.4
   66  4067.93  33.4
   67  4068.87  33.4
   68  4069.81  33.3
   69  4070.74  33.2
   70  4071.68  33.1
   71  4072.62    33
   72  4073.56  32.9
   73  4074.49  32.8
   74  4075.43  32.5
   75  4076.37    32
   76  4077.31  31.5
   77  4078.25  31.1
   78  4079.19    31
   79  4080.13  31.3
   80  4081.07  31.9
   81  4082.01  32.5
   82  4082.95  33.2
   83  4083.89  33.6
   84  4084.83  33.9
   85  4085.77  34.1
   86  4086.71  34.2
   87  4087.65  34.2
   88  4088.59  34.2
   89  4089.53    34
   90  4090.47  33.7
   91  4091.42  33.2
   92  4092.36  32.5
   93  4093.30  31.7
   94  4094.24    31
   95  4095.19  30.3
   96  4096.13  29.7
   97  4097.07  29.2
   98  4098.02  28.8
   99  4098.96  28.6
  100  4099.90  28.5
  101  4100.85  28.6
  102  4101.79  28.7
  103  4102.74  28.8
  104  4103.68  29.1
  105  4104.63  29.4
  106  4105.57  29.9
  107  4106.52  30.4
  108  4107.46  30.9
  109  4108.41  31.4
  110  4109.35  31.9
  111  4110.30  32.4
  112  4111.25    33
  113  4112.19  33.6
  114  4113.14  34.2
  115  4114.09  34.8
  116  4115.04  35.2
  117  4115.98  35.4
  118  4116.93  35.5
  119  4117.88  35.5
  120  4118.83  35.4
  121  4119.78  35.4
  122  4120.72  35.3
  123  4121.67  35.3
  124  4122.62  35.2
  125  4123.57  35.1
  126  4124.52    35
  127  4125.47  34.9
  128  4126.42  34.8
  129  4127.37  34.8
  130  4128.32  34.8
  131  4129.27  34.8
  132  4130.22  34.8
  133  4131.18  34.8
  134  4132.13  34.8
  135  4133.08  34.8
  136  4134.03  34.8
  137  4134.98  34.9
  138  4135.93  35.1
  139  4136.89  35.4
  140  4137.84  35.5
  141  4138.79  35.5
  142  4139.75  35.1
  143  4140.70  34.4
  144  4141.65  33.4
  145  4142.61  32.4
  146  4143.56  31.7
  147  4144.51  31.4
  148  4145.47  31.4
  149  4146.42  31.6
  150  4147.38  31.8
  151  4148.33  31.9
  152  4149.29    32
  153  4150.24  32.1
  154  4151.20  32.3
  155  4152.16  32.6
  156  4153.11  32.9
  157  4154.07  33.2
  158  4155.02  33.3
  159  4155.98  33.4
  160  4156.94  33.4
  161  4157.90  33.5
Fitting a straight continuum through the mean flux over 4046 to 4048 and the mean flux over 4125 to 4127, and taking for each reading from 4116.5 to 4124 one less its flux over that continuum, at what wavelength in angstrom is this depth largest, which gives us 4123.57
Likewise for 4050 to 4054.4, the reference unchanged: 4053.91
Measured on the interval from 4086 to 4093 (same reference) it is 4092.36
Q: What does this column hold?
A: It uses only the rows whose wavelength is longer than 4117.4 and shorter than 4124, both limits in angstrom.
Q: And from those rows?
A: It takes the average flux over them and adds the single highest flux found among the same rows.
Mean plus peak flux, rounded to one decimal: 70.8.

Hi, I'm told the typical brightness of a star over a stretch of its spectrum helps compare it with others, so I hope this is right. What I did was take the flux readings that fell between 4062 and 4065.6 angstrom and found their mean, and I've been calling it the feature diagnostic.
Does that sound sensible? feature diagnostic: 32.5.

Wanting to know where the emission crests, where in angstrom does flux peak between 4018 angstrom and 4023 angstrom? 4018.59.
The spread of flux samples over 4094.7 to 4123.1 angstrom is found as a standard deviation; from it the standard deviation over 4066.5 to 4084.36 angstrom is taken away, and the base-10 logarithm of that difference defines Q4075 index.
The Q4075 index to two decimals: 0.28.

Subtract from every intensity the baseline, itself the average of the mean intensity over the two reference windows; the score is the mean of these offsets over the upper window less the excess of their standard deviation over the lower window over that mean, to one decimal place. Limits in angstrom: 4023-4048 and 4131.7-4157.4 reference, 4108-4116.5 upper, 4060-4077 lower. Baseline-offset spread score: -0.9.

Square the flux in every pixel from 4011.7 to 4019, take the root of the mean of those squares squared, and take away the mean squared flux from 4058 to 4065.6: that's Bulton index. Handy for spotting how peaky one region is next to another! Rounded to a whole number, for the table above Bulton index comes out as 215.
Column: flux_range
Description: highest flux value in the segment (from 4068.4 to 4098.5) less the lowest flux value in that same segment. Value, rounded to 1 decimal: 5.4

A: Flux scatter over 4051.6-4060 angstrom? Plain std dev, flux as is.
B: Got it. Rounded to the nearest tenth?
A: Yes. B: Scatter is 1.2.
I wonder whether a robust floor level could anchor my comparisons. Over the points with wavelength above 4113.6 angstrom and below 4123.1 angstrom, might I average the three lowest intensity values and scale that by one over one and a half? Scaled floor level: 23.4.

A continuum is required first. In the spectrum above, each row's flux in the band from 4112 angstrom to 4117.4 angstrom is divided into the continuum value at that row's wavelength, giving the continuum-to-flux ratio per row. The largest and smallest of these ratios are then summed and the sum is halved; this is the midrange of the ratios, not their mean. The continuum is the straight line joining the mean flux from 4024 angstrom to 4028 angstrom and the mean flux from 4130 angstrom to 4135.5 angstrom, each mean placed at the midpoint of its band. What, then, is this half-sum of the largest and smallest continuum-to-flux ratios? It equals 1.006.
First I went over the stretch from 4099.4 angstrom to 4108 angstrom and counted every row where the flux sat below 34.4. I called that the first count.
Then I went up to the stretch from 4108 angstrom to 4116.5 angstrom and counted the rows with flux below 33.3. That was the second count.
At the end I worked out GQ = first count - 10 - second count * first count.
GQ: -37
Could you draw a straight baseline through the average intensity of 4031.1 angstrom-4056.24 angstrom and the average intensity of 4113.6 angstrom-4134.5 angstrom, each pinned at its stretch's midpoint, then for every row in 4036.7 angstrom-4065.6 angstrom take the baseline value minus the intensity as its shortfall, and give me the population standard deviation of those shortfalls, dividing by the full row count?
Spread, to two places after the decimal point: 1.36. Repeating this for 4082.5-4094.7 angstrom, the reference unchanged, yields 1.00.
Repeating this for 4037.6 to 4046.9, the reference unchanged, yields 0.34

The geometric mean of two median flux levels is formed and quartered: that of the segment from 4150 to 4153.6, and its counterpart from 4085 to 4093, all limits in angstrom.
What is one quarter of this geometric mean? 8.31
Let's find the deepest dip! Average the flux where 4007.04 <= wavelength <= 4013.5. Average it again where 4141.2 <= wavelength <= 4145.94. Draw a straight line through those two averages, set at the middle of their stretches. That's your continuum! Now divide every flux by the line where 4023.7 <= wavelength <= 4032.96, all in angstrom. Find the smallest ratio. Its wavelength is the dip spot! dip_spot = 4032.49 angstrom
